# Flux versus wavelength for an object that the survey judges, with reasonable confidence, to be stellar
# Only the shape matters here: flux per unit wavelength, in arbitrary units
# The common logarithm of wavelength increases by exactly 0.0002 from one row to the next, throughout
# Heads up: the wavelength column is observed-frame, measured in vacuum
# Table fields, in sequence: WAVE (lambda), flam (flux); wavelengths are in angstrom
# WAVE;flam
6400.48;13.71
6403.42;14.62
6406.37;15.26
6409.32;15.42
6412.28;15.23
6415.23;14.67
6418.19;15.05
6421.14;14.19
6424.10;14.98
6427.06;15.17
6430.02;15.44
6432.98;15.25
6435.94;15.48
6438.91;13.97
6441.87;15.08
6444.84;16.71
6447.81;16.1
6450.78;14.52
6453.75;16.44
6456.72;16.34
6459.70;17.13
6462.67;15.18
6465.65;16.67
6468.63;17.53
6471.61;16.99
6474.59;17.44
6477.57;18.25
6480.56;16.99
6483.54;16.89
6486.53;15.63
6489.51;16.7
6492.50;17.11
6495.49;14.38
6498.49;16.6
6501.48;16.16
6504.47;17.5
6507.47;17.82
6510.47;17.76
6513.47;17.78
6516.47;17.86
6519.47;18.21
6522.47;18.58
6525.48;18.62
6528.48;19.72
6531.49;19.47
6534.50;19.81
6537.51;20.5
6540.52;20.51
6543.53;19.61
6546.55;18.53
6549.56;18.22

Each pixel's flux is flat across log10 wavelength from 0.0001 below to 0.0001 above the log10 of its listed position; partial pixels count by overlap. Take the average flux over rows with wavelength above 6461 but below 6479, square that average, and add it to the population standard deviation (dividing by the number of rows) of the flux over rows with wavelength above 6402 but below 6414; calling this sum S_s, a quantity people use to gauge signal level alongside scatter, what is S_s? 290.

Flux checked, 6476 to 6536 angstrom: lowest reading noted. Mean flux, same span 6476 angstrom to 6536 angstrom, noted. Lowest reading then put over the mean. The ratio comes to 0.82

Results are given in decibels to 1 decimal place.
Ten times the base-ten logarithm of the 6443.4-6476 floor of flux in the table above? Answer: 11.6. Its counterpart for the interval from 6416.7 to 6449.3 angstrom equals 11.5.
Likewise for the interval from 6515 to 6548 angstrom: 12.5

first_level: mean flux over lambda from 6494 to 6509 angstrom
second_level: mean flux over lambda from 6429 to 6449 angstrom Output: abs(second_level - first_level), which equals 1.1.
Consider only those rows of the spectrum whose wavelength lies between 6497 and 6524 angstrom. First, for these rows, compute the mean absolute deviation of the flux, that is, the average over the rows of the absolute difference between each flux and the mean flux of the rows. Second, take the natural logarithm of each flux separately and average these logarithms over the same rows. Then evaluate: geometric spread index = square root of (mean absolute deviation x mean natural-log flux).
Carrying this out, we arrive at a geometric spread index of 1.26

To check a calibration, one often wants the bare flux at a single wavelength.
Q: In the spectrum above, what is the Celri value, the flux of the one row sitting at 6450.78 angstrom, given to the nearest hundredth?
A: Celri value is 14.52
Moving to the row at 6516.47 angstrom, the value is 17.86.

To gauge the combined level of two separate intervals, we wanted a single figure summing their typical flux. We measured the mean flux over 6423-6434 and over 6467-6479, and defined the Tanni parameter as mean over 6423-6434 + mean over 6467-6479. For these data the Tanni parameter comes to 32.8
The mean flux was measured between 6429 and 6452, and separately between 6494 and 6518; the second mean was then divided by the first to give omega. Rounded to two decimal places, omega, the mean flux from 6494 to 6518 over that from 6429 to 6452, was 1.11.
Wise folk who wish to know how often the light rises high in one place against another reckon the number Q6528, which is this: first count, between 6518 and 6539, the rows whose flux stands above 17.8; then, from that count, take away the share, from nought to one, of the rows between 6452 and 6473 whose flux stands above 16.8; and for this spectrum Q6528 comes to 6.57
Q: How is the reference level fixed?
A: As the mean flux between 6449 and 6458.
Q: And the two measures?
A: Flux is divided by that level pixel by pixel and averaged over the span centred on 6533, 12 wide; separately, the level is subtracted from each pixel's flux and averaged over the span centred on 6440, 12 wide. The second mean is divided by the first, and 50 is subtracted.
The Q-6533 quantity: -50.4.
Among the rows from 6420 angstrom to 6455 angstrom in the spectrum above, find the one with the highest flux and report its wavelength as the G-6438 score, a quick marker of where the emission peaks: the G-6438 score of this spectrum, 6444.84 angstrom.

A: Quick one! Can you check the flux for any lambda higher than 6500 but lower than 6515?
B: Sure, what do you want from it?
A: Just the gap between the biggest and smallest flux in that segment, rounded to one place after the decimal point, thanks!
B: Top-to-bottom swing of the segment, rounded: 1.7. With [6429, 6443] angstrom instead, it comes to 1.5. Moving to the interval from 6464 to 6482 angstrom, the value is 1.6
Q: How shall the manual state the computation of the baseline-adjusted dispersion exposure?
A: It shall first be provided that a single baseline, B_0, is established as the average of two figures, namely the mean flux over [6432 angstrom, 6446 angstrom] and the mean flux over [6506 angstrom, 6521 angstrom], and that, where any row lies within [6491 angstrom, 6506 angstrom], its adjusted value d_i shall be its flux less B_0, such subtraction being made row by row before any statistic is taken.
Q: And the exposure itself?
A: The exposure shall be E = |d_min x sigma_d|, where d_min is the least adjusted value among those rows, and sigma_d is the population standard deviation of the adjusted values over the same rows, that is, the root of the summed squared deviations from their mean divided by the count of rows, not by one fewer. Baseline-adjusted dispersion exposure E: 2.4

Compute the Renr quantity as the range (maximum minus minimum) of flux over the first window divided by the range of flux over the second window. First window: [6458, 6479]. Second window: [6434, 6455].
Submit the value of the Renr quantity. 1.12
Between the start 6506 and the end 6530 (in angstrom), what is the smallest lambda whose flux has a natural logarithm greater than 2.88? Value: 6507.47 angstrom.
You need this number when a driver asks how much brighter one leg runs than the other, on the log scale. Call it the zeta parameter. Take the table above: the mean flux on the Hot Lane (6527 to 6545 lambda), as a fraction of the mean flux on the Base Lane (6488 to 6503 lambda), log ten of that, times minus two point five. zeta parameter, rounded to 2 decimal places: -0.23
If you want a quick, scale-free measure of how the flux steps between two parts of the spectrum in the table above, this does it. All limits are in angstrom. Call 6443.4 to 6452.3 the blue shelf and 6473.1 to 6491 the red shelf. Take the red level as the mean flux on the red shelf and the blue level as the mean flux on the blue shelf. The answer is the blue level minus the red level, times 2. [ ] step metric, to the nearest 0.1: -2.4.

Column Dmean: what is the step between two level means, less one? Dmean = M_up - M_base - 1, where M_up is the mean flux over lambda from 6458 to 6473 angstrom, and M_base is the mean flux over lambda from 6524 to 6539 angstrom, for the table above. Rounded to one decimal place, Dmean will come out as -3.9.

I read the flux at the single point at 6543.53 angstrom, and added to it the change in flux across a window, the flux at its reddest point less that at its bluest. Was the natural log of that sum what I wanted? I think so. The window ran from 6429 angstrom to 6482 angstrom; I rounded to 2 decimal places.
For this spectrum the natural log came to 3.05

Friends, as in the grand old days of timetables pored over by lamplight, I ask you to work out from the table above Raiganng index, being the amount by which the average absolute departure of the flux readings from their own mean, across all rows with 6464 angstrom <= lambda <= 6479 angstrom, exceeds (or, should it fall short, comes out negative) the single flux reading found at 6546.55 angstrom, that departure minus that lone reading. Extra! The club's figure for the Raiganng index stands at -18.1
